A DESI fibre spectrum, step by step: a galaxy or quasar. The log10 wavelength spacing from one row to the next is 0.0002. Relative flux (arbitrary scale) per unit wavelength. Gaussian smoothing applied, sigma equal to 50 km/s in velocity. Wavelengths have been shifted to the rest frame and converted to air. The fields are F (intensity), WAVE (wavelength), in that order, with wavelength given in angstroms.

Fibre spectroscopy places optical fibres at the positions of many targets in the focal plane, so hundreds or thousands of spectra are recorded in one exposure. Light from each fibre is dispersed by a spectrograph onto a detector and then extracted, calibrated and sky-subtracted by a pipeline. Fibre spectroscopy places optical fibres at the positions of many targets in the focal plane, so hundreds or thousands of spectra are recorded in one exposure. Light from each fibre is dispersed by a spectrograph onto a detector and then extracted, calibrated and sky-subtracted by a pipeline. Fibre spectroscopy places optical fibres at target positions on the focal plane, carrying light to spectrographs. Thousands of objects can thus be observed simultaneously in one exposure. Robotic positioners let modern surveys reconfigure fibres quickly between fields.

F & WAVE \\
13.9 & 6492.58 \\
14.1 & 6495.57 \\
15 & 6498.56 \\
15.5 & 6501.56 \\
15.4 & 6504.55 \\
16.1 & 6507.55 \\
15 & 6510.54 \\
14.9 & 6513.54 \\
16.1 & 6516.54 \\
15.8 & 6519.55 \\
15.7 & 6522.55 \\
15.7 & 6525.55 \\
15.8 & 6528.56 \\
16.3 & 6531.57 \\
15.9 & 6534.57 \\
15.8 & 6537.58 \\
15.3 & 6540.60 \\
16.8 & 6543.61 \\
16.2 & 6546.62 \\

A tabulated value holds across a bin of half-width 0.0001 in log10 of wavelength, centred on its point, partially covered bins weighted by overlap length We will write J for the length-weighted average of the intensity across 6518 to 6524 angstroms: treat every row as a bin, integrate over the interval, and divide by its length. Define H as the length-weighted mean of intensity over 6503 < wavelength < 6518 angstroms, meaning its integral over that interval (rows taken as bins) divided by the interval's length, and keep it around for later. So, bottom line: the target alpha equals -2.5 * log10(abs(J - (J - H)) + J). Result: -3.74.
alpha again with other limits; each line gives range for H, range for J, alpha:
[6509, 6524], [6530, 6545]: -3.75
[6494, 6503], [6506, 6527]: -3.71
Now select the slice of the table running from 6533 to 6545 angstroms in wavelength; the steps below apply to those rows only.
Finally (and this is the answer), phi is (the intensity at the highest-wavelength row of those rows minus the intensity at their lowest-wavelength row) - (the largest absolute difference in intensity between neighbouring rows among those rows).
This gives -0.60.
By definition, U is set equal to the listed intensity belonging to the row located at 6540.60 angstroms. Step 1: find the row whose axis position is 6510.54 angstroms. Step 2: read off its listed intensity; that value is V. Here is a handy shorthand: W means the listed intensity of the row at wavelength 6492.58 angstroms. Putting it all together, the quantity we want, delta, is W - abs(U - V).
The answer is 13.6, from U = 15.3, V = 15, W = 13.9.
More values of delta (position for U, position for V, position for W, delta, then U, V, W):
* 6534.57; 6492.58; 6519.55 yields 13.8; 15.9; 13.9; 15.8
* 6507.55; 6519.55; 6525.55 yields 15.4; 16.1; 15.8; 15.7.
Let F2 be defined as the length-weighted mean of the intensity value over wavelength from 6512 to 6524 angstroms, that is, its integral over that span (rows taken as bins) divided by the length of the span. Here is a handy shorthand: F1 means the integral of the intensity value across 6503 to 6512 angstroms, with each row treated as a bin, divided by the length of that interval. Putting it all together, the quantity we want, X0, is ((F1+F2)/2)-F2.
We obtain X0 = 0.0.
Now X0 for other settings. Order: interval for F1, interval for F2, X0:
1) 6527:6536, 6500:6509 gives 0.2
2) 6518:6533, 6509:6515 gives 0.4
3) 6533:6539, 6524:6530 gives 0.1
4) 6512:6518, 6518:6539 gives -0.2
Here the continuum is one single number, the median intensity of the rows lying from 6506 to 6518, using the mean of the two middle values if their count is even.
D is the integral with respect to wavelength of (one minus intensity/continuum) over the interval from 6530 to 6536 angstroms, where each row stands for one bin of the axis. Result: -0.21 angstroms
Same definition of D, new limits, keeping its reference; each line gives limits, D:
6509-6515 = 0.23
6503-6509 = -0.08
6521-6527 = -0.06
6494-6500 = 0.39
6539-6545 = -0.19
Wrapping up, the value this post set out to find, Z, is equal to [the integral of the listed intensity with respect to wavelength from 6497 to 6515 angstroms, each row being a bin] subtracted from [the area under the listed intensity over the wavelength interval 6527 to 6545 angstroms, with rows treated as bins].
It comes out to 11.8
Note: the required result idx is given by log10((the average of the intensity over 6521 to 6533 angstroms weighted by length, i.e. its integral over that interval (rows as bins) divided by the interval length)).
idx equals 1.20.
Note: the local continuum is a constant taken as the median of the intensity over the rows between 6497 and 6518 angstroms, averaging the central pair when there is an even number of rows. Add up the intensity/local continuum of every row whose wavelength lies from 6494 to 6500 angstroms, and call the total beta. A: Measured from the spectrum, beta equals 1.89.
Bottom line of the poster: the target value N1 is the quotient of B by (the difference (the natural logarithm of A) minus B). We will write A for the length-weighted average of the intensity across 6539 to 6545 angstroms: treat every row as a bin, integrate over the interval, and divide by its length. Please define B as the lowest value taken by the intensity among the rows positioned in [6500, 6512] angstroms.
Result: -1.23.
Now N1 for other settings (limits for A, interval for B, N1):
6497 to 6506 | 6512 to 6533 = -1.22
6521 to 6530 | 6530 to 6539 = -1.21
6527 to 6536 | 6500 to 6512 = -1.23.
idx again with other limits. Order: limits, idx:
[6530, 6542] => 1.20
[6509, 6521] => 1.19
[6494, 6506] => 1.18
